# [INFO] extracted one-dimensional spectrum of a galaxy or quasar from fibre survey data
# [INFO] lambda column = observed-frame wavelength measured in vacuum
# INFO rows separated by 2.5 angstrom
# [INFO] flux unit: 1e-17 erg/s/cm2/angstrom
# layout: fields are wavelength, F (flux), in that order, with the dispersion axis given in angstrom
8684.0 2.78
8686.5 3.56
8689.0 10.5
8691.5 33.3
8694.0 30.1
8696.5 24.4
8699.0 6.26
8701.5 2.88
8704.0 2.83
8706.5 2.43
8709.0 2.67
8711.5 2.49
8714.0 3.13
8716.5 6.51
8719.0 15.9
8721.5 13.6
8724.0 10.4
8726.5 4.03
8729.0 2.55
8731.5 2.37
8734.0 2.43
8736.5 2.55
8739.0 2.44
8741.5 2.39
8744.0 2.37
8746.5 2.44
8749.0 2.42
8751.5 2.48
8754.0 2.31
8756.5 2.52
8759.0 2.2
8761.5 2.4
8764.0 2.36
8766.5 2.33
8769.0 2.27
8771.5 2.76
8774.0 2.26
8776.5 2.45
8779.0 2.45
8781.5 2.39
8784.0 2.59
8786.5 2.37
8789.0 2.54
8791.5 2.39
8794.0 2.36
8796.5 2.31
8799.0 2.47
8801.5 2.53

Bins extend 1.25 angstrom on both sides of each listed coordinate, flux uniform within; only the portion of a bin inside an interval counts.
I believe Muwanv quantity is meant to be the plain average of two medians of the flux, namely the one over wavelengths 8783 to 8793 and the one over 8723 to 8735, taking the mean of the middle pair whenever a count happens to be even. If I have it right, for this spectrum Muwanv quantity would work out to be 2.51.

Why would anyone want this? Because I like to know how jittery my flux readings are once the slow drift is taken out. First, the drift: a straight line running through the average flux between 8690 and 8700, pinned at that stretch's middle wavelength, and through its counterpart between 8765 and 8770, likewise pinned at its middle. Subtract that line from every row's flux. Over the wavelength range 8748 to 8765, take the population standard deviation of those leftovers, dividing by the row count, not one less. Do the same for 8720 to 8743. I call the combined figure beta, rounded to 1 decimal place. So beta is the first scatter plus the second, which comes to 4.2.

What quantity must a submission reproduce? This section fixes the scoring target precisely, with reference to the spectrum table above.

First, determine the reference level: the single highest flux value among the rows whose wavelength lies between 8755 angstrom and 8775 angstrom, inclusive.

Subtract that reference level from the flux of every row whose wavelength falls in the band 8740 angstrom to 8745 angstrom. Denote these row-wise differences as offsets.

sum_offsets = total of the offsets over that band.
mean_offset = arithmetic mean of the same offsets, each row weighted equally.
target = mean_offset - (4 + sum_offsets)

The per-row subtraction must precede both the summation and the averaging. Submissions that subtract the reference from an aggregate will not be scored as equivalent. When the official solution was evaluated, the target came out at -3.6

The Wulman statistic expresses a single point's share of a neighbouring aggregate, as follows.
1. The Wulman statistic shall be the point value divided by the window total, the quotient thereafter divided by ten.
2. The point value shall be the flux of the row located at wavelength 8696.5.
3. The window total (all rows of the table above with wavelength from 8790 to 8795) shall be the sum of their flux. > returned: 0.51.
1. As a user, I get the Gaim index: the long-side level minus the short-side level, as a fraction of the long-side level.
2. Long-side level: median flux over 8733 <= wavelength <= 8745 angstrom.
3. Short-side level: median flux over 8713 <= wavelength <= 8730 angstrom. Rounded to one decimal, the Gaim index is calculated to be -1.7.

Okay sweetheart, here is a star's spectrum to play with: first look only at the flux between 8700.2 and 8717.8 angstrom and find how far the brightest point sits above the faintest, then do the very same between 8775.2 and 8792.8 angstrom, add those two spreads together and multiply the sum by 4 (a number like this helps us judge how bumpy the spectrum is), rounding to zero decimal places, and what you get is 17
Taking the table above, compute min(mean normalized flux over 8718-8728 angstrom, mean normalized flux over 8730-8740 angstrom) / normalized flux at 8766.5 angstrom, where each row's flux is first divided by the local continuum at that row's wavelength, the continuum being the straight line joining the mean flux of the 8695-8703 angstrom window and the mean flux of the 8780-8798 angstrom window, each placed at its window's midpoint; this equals 0.63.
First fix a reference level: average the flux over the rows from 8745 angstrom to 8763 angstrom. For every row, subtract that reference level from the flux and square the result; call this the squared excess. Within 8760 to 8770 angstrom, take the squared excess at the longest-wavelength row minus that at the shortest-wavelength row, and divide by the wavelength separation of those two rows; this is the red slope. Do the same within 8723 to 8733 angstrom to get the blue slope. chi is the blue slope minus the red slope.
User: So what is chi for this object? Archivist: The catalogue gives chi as -9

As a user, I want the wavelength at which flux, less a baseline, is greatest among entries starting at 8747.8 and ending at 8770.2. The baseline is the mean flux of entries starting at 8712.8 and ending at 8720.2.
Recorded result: 8756.5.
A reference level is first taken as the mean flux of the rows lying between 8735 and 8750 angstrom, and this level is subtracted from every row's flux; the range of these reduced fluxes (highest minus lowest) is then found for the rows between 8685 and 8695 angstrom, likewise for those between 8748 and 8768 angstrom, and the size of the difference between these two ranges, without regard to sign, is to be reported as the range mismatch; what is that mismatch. 29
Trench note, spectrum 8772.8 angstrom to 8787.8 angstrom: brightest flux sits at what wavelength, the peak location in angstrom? 8784.0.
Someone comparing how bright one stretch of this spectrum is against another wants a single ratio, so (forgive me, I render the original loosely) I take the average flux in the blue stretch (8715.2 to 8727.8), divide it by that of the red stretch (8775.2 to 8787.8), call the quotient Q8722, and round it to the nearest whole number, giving 4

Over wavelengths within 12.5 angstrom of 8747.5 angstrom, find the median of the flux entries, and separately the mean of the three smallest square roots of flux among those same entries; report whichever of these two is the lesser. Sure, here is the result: 1.51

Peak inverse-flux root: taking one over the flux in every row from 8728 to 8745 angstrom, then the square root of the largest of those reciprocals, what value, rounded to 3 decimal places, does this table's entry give 0.650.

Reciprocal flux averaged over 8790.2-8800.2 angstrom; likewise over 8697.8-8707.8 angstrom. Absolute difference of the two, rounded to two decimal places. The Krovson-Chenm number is 0.10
